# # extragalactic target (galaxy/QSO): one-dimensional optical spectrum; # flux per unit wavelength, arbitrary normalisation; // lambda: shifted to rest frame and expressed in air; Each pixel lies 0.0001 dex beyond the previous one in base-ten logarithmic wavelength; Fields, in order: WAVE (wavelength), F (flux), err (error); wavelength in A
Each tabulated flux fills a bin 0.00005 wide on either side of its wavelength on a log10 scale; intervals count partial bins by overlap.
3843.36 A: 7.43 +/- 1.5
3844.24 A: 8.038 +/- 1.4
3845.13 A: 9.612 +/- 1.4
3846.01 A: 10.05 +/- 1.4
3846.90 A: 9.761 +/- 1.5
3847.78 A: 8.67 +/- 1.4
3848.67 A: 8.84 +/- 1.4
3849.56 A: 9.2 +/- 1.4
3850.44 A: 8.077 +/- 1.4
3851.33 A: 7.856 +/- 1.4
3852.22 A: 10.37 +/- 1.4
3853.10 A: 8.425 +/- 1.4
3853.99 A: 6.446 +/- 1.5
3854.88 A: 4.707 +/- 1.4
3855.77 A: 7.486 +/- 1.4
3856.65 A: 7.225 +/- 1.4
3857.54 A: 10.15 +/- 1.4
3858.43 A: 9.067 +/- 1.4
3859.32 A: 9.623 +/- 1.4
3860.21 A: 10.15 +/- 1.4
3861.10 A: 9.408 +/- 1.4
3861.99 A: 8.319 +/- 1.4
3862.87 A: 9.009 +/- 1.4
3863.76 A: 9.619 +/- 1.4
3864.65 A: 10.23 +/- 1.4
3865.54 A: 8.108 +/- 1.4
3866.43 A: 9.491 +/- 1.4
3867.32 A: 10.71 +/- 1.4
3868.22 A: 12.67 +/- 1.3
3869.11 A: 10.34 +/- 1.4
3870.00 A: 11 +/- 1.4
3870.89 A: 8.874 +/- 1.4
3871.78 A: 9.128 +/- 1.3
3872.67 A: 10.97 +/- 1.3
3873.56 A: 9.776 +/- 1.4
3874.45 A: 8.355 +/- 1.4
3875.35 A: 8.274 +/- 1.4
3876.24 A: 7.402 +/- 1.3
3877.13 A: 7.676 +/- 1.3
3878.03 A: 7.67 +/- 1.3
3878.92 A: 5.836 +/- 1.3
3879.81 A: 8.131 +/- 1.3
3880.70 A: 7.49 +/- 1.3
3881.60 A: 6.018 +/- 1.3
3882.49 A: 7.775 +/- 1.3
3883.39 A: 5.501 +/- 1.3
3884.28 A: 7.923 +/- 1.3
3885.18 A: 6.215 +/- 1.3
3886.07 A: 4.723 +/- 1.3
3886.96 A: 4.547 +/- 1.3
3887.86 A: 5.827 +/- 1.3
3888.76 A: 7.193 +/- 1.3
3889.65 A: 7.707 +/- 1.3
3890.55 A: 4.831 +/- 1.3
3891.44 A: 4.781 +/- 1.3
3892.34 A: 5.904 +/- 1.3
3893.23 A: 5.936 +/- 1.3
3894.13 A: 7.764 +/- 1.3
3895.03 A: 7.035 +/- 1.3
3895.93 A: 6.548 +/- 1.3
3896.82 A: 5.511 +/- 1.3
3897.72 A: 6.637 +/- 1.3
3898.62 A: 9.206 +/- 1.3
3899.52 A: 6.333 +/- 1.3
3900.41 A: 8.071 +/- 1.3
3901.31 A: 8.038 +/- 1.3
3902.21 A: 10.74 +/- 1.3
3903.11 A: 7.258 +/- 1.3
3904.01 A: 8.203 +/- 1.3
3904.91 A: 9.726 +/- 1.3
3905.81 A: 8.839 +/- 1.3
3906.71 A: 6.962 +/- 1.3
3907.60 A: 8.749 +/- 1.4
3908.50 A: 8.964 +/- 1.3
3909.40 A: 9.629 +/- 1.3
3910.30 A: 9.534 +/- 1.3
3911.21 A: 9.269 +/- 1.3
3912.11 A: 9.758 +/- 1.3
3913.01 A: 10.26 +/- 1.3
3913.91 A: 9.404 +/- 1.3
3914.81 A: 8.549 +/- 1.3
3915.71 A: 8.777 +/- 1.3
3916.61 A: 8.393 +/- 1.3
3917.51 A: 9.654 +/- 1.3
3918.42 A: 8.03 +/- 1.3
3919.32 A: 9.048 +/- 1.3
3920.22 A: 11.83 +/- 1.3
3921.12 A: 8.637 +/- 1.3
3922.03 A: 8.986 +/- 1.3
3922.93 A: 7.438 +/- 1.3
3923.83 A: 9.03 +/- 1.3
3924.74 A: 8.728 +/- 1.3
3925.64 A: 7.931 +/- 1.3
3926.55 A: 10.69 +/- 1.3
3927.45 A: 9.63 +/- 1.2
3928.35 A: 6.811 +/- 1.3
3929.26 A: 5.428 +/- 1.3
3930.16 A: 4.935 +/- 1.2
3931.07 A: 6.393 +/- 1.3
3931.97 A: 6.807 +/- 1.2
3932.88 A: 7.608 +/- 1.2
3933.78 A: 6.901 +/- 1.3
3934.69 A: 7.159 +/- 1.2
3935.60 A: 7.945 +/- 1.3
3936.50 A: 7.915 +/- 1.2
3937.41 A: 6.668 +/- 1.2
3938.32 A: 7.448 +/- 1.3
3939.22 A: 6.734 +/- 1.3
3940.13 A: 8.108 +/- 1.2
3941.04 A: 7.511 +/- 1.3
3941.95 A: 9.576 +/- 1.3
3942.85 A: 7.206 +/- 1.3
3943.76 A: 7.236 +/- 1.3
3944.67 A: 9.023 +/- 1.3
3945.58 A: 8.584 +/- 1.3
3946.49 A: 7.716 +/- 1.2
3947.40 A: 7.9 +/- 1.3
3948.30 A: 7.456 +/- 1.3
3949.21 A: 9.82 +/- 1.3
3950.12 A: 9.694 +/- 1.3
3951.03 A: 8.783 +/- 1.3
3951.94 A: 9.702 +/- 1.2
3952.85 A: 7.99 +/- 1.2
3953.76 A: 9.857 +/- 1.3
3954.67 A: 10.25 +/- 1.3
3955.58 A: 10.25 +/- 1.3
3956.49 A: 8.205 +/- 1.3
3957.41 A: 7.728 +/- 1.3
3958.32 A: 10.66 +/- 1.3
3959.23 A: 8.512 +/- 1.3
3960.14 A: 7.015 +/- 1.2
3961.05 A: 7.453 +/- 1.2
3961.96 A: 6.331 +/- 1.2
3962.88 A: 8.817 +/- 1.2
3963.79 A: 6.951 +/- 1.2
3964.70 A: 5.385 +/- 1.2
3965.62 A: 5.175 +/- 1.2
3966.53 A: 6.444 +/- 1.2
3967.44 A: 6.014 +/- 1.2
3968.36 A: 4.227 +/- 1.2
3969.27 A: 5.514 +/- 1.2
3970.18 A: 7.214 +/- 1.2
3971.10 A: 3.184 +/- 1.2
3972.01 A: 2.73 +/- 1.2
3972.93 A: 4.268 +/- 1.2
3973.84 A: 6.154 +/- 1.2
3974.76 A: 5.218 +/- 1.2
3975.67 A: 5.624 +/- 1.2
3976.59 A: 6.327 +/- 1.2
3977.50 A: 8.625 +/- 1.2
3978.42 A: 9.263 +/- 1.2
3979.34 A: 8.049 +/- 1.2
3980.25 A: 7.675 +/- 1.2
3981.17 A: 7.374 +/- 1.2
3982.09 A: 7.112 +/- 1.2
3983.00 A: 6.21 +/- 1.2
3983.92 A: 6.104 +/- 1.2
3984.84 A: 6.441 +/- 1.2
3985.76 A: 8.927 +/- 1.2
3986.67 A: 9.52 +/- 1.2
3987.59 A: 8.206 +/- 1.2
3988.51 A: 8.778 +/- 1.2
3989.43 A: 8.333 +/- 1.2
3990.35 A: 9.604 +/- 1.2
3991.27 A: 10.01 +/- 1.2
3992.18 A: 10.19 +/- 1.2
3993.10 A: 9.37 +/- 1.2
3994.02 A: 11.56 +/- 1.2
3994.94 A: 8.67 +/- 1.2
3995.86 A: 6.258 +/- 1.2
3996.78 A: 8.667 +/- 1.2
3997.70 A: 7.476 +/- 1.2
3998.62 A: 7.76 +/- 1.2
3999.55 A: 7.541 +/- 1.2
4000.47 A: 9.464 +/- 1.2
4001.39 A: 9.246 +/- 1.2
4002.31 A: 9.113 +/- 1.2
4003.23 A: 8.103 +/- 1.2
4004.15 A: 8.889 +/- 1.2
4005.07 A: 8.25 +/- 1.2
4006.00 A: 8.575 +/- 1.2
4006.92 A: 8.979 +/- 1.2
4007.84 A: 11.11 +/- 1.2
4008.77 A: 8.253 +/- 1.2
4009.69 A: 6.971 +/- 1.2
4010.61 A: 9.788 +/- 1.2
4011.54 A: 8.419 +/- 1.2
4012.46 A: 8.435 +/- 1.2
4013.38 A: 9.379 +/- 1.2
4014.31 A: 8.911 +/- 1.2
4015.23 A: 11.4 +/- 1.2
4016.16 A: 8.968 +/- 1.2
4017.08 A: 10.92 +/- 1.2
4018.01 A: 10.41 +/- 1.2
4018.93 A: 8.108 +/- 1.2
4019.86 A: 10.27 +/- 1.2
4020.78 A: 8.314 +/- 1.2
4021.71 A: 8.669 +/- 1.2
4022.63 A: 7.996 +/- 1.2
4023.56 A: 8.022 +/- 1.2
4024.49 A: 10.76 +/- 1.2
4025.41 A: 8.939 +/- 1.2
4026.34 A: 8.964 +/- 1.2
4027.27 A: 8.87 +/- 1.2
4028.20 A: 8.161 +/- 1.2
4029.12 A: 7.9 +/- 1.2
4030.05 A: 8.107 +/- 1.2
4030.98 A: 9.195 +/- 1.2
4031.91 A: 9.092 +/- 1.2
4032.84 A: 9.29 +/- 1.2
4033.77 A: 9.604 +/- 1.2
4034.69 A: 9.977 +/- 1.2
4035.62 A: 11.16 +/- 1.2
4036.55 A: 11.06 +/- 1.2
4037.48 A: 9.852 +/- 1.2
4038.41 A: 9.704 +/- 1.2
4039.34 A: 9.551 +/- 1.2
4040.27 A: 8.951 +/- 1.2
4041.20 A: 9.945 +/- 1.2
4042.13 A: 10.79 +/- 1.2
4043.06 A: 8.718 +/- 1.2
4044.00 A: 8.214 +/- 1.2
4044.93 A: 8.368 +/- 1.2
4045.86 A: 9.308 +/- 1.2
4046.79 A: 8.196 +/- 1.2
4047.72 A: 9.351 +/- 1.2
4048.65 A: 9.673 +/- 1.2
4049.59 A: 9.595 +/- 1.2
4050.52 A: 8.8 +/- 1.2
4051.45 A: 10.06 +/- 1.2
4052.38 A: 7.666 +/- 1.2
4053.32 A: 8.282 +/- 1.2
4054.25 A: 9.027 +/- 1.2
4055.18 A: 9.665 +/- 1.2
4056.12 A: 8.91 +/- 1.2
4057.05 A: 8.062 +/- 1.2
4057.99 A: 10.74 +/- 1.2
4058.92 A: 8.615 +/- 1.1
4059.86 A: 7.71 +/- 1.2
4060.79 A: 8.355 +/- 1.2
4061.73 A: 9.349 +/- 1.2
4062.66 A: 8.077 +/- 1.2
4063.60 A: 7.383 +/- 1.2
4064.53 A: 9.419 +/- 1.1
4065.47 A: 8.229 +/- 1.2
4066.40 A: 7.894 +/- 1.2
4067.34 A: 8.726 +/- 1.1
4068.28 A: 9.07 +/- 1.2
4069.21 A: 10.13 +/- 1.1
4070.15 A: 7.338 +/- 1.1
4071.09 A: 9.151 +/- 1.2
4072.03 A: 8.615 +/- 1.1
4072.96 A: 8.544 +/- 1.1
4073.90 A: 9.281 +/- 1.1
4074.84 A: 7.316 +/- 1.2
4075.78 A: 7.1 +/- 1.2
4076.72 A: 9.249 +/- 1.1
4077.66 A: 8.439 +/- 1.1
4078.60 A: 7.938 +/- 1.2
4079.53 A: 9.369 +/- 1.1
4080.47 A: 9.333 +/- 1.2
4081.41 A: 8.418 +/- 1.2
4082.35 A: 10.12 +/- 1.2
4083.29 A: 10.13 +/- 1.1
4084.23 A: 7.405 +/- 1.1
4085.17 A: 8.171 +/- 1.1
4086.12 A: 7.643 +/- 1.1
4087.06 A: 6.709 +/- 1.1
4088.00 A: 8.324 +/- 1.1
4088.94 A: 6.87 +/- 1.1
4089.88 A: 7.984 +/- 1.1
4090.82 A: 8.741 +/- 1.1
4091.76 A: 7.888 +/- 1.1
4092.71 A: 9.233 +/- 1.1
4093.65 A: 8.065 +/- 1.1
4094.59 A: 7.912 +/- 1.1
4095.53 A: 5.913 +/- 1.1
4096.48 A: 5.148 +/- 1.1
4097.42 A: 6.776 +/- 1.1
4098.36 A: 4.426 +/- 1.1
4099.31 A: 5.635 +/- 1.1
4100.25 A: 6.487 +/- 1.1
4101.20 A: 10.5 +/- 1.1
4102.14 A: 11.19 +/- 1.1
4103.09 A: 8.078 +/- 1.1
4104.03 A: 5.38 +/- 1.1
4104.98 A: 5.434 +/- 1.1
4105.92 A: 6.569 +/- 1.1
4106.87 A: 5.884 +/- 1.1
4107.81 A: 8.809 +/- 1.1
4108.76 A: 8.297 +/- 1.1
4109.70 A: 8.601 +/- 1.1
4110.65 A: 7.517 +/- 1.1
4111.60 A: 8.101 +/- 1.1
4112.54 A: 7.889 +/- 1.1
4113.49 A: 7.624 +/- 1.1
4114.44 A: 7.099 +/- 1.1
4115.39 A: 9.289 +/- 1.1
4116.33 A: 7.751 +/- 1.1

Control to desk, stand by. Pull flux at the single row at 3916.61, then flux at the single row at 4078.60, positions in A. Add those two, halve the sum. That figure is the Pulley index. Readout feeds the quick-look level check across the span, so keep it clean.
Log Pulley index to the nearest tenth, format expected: 8.2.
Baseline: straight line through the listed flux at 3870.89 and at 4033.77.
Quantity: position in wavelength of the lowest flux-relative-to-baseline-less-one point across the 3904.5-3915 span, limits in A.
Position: 3906.71 A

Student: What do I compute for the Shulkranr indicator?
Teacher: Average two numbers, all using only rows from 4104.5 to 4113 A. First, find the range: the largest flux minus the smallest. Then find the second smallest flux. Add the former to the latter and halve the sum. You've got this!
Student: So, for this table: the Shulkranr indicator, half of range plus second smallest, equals 4.6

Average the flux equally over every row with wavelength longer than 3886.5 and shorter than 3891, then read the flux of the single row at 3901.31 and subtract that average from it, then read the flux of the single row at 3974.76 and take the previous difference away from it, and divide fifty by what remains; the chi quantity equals 16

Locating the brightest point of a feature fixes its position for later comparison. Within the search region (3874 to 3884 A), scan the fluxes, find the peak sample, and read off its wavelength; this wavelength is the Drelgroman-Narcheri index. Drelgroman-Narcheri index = 3874.45 A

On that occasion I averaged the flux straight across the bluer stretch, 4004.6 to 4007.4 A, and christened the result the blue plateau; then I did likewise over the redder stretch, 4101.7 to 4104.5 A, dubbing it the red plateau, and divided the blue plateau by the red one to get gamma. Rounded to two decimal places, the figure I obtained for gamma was 1.05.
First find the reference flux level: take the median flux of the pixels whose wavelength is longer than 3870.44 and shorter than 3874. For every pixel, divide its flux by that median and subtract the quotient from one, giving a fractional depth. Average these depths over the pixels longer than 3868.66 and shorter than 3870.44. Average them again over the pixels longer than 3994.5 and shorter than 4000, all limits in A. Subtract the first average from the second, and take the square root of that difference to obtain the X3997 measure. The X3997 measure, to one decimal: 0.6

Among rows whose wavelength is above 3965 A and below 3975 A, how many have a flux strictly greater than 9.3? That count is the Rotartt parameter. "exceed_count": 0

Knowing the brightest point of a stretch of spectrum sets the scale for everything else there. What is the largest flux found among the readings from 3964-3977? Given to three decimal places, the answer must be 7.214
